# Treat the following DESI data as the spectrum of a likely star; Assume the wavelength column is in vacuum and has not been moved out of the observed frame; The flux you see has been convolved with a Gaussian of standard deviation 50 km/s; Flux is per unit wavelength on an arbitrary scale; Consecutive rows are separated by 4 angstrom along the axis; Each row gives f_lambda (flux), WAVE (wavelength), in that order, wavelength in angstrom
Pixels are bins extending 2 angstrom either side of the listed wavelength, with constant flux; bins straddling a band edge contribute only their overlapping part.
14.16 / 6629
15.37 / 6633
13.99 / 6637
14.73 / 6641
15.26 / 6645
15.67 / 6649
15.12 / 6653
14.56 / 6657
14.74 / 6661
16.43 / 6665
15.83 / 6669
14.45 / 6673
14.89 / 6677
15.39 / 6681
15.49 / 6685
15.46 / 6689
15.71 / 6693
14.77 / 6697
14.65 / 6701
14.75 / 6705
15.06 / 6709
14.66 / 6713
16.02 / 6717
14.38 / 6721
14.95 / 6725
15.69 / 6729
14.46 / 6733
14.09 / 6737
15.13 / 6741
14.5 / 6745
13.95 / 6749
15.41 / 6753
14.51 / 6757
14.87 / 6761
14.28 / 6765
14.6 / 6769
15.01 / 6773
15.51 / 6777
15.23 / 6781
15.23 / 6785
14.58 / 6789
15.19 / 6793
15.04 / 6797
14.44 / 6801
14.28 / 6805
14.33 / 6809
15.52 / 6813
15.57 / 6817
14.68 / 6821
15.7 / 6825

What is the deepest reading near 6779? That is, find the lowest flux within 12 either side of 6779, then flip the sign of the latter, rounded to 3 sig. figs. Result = -14.6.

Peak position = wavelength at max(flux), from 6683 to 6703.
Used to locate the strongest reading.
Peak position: 6693 angstrom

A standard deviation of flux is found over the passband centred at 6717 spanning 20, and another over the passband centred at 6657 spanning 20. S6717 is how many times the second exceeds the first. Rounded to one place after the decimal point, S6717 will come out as 1.2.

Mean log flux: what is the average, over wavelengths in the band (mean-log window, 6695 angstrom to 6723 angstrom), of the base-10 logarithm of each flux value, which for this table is 1.17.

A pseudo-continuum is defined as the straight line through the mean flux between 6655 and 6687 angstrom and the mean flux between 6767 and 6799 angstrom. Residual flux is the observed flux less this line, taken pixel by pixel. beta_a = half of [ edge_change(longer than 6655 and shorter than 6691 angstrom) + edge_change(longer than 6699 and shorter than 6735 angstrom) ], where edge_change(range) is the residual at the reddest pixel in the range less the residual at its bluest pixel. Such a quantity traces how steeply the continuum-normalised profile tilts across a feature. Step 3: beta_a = 0.40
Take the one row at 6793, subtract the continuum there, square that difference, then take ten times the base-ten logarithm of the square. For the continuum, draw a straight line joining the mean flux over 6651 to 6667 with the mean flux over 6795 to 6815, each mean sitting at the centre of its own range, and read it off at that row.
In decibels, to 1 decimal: -7.4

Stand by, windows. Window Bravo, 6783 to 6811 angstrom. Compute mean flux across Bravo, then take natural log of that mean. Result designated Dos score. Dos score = 2.69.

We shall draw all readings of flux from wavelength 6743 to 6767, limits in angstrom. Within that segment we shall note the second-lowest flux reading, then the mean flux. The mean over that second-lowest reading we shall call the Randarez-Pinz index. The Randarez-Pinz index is 1.02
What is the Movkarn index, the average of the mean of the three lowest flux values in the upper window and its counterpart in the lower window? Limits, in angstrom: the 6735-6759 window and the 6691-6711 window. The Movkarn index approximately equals 14.5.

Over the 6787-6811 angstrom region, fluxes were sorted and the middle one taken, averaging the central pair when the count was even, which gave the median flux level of 14.5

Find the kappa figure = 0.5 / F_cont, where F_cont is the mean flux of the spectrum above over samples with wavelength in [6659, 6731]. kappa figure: 0.0329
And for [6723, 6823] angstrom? 0.0337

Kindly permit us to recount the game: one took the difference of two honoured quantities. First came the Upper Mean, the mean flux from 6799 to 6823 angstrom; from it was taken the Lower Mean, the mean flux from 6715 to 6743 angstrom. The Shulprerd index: -0.16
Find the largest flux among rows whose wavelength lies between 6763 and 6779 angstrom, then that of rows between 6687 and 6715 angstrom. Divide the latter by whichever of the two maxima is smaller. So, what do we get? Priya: 1.01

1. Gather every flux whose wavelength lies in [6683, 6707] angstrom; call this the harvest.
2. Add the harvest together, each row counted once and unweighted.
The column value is 91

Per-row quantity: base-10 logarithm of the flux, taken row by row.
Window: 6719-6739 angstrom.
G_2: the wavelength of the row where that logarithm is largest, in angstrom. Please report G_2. 6729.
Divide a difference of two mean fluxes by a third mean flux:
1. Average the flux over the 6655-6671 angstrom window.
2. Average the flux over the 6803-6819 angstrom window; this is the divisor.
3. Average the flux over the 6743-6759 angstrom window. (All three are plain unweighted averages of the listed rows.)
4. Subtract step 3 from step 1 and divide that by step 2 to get 0.053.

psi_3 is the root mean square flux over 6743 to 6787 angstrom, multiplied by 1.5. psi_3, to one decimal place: 22.3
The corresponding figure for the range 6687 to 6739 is 22.5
